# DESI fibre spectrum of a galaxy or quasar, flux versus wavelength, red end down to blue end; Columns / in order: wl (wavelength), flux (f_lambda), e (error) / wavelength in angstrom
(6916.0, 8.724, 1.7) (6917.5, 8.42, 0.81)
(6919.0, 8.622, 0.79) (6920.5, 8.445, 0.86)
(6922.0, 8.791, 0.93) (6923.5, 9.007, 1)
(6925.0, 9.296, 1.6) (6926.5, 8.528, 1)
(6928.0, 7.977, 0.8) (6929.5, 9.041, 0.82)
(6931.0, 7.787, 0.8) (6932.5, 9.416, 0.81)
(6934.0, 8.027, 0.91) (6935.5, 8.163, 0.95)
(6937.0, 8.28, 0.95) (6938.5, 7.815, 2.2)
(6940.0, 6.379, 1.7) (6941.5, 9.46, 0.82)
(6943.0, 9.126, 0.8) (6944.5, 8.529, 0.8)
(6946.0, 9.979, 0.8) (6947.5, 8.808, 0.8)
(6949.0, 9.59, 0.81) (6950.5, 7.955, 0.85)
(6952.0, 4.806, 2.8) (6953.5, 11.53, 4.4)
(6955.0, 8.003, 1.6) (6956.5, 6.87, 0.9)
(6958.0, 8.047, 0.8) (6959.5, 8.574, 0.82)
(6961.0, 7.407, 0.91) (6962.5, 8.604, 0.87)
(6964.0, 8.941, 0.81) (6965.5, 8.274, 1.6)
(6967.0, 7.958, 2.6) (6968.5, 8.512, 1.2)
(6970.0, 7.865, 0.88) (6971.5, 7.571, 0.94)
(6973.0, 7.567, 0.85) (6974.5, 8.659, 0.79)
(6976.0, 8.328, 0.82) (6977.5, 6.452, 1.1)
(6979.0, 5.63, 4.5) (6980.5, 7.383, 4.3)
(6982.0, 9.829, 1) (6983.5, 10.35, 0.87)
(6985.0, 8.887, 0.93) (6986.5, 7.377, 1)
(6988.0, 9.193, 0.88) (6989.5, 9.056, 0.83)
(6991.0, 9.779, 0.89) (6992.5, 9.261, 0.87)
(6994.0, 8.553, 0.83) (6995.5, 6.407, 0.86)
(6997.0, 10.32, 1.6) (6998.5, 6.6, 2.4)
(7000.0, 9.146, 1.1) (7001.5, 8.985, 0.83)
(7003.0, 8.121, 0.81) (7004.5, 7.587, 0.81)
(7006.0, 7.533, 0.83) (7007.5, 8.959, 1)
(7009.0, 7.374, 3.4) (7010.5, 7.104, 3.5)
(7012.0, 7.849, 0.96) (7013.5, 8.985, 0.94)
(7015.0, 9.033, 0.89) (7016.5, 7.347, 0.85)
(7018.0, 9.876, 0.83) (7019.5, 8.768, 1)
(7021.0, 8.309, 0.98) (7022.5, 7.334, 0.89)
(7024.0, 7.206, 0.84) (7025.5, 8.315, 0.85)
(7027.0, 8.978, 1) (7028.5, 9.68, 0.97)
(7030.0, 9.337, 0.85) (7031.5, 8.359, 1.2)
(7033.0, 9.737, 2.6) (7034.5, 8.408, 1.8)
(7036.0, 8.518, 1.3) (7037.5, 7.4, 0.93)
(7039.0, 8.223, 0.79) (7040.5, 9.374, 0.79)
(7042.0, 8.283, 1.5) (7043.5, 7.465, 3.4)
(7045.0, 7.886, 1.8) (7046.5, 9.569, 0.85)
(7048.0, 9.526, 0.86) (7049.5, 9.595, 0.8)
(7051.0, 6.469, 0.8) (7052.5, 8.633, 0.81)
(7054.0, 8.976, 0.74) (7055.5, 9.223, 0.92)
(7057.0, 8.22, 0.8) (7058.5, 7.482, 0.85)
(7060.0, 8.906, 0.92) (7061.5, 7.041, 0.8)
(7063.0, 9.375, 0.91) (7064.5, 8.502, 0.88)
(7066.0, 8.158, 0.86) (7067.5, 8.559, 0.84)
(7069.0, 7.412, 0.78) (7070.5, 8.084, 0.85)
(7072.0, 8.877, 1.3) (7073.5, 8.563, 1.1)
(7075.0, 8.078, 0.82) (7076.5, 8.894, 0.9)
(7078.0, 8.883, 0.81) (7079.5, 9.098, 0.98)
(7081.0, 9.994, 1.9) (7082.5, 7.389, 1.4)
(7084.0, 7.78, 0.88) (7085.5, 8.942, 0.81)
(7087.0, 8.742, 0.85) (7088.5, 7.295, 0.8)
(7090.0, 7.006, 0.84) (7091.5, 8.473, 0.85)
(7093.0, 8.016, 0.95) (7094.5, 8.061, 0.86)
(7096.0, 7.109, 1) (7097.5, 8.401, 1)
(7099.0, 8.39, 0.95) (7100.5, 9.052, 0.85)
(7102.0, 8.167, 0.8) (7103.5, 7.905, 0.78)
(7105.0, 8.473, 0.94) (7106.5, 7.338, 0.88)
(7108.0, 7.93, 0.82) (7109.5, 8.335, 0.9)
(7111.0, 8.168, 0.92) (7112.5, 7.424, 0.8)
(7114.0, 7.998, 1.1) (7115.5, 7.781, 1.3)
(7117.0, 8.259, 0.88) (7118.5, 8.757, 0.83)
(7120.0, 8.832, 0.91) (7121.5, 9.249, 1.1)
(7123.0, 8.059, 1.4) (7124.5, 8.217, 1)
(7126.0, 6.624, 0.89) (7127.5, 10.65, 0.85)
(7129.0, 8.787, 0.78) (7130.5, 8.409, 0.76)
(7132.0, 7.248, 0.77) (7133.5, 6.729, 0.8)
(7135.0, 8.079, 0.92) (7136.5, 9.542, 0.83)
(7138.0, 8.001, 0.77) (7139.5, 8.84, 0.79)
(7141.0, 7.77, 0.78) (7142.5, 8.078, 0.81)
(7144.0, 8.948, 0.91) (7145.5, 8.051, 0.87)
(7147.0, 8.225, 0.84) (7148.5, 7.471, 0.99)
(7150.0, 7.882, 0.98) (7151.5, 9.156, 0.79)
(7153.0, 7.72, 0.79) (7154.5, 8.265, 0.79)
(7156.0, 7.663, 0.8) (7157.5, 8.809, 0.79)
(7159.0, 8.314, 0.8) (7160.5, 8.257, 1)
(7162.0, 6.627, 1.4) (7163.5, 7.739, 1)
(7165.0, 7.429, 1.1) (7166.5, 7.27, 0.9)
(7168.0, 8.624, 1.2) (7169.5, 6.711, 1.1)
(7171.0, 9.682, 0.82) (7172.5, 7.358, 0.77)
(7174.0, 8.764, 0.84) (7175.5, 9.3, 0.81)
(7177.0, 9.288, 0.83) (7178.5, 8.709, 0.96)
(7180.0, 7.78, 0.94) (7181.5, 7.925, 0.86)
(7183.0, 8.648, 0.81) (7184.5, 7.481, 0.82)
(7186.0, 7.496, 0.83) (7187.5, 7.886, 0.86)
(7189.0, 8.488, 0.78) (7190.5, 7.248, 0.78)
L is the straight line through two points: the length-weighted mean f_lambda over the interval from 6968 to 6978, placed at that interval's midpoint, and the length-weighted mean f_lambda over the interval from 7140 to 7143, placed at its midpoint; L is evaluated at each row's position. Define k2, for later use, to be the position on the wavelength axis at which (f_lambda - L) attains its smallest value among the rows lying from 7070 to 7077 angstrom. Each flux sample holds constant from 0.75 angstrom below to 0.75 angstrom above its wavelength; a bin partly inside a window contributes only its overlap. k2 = 7075.0 angstrom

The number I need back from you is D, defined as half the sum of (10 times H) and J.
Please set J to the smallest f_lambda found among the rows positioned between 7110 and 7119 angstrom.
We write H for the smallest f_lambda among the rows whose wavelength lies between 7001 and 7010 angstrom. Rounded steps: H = 7.374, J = 7.424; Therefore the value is 41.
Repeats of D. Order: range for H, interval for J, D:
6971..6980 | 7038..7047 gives 32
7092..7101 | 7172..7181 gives 39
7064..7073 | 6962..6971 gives 41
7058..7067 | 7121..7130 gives 39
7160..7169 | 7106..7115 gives 37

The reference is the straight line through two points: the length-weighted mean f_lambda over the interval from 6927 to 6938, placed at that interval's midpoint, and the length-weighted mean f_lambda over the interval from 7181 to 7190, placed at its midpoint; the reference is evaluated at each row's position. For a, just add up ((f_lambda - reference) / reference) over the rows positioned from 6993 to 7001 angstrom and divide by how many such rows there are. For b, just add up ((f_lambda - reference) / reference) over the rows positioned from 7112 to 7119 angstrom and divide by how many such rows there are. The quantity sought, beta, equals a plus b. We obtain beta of -0.01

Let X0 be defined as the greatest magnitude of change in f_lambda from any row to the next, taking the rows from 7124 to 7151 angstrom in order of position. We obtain 4.0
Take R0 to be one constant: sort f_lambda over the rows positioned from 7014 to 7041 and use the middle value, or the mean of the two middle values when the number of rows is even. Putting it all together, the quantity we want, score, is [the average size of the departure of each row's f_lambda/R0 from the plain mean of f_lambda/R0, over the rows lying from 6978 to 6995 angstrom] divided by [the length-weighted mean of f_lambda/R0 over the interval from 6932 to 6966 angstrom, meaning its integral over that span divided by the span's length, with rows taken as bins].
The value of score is 0.124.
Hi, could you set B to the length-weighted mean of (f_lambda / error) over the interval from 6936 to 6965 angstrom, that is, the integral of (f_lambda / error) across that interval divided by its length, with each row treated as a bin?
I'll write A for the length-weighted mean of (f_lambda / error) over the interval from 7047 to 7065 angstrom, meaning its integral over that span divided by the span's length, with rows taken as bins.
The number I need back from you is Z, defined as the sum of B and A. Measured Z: 18.6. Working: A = 10.1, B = 8.44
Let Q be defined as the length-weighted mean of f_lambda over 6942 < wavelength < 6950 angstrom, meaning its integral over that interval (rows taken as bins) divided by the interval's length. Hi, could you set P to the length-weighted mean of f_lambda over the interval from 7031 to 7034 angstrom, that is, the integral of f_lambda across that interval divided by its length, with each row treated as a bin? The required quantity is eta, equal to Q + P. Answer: 18.2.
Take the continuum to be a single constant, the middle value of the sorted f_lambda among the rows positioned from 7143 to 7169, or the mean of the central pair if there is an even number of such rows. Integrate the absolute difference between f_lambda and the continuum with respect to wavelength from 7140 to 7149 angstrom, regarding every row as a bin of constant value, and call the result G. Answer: 3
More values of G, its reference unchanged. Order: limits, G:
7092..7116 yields 8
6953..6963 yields 9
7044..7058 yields 14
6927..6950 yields 18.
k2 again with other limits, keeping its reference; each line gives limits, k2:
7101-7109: 7106.5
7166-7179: 7169.5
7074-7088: 7082.5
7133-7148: 7133.5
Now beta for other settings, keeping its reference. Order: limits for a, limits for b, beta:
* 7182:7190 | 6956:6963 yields -0.05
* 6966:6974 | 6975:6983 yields -0.14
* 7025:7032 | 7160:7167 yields 0.02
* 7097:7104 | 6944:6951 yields 0.11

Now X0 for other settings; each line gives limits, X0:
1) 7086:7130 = 4.0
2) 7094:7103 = 1.3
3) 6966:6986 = 2.4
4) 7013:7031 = 2.5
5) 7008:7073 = 3.1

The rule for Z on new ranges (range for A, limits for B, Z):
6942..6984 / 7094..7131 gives 17.1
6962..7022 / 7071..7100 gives 16.9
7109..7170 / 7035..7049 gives 17.0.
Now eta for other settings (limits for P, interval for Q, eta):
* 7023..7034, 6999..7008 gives 17.1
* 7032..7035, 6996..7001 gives 17.7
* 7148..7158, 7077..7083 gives 17.0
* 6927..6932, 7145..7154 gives 16.4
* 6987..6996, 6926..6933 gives 17.3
